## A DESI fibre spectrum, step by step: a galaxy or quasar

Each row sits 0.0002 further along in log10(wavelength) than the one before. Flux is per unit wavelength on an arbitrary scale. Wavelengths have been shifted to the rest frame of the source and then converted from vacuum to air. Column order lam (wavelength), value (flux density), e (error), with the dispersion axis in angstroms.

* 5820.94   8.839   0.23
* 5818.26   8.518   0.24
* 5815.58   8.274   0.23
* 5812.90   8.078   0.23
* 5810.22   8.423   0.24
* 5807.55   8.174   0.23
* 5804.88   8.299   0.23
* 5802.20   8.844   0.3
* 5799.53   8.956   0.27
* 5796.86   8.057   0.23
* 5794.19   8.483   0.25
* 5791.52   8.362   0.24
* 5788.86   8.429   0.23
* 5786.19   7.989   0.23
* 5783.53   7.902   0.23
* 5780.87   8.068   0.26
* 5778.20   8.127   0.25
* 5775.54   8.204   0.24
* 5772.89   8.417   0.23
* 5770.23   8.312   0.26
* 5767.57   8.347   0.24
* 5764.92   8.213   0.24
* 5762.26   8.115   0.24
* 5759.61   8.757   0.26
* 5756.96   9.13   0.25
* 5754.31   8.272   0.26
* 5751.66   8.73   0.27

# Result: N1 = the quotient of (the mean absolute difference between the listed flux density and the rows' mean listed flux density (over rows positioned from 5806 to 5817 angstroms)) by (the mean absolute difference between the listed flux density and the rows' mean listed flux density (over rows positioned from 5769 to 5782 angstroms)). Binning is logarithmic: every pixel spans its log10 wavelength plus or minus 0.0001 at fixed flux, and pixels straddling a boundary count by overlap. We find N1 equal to 1.0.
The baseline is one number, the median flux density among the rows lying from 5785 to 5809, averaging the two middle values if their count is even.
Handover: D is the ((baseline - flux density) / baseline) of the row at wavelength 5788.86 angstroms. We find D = -0.008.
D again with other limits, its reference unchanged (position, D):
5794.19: -0.014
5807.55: 0.022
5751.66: -0.044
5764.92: 0.018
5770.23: 0.006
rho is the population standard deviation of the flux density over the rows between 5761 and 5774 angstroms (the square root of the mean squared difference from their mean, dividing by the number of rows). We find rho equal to 0.11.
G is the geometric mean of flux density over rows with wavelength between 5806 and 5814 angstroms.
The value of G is 8.22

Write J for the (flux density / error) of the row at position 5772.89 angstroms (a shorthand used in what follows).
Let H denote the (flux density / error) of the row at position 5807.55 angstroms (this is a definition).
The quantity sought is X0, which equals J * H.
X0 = 1301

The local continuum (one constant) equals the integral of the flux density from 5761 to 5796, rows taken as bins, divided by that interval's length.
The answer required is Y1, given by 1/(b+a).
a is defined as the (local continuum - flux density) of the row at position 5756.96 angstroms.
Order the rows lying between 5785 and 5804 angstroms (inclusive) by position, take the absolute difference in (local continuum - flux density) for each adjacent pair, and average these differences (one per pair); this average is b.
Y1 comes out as -1.8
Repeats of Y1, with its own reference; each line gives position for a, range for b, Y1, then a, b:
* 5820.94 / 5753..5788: -2.7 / -0.6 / 0.24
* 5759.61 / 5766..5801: -3.3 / -0.5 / 0.22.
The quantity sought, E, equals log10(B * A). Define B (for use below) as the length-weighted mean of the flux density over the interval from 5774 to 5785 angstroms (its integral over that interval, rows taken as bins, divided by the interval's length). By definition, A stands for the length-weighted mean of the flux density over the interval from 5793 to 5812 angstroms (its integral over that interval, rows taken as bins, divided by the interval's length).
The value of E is 1.83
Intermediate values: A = 8.45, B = 8.09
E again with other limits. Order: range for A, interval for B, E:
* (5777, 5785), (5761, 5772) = 1.82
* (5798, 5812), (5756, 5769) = 1.86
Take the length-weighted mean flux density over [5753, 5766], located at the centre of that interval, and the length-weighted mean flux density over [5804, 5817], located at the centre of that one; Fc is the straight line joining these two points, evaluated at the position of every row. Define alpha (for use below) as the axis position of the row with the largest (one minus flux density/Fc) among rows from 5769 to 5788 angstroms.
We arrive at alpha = 5783.53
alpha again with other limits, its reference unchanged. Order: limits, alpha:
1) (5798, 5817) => 5812.90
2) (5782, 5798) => 5783.53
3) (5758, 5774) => 5762.26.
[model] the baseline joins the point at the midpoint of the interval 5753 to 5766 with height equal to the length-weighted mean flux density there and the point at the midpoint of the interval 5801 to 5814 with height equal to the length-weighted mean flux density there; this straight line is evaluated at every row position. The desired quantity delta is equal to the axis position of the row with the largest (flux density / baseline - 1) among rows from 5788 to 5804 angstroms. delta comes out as 5799.53 angstroms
